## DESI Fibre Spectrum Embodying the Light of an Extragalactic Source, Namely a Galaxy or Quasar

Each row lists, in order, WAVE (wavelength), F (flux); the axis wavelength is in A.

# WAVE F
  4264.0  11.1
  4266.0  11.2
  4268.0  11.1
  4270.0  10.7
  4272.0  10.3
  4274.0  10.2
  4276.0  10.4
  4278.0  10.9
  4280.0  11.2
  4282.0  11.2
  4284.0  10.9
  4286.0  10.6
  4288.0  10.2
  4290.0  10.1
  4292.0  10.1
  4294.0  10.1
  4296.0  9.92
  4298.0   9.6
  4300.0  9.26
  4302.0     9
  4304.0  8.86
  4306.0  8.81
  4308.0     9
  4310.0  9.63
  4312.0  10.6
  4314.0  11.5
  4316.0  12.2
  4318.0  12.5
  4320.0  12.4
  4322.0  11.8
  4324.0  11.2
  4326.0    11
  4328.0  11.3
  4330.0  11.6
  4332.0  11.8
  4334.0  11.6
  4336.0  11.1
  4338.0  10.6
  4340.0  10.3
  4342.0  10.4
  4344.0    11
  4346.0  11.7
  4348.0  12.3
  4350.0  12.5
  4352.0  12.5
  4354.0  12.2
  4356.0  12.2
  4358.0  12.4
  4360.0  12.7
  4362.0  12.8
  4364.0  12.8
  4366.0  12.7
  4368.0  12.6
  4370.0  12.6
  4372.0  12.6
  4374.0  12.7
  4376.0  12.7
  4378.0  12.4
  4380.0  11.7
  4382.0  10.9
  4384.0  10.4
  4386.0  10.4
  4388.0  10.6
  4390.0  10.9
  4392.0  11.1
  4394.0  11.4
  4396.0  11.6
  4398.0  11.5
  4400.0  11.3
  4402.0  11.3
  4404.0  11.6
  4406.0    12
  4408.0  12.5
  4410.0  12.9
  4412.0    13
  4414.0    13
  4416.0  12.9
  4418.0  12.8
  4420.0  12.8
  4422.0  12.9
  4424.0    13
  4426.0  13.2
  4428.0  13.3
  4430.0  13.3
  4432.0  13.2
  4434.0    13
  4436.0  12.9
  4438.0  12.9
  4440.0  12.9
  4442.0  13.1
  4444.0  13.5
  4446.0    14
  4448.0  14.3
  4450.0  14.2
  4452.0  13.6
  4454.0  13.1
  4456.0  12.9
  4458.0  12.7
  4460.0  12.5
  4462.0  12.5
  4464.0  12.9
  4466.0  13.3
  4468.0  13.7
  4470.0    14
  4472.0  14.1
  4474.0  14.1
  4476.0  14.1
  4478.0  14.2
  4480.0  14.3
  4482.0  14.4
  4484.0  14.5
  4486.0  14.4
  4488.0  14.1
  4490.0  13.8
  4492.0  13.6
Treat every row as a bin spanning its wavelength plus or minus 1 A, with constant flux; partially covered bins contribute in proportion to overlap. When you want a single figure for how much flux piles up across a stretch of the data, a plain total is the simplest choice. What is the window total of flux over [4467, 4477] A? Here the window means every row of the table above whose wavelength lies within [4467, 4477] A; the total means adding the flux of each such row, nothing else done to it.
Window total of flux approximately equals 70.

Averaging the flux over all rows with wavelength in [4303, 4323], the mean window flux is 10.7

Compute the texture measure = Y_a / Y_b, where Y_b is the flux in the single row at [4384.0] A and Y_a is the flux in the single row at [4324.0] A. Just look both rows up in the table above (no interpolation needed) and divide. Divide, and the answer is 1.08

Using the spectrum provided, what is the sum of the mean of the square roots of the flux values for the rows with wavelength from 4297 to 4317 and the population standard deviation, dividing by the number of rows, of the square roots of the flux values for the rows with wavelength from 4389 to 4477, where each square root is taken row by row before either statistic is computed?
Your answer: 3.26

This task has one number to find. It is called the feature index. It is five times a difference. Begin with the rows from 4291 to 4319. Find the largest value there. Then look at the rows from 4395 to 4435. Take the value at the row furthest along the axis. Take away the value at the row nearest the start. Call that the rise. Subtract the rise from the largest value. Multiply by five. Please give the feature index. 55.5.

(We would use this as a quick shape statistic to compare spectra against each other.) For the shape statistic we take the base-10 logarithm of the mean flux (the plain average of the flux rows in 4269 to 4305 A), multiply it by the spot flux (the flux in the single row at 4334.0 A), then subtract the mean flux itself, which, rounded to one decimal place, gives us 1.5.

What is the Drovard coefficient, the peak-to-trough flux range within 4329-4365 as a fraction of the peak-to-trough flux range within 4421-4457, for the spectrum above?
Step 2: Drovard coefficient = 1.79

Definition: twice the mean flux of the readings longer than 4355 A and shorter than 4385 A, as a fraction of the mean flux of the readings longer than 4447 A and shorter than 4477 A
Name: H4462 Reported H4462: 1.82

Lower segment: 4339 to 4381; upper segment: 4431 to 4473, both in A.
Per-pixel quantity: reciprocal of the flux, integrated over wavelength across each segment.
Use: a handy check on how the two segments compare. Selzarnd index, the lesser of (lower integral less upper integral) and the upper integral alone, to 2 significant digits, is 0.30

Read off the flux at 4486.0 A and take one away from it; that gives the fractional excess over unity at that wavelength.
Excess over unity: 13.4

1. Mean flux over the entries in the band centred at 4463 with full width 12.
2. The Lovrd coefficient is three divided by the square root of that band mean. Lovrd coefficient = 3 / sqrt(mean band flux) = 0.834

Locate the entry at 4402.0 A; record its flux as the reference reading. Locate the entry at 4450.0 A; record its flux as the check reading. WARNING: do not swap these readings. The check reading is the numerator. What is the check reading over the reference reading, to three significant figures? 1.26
